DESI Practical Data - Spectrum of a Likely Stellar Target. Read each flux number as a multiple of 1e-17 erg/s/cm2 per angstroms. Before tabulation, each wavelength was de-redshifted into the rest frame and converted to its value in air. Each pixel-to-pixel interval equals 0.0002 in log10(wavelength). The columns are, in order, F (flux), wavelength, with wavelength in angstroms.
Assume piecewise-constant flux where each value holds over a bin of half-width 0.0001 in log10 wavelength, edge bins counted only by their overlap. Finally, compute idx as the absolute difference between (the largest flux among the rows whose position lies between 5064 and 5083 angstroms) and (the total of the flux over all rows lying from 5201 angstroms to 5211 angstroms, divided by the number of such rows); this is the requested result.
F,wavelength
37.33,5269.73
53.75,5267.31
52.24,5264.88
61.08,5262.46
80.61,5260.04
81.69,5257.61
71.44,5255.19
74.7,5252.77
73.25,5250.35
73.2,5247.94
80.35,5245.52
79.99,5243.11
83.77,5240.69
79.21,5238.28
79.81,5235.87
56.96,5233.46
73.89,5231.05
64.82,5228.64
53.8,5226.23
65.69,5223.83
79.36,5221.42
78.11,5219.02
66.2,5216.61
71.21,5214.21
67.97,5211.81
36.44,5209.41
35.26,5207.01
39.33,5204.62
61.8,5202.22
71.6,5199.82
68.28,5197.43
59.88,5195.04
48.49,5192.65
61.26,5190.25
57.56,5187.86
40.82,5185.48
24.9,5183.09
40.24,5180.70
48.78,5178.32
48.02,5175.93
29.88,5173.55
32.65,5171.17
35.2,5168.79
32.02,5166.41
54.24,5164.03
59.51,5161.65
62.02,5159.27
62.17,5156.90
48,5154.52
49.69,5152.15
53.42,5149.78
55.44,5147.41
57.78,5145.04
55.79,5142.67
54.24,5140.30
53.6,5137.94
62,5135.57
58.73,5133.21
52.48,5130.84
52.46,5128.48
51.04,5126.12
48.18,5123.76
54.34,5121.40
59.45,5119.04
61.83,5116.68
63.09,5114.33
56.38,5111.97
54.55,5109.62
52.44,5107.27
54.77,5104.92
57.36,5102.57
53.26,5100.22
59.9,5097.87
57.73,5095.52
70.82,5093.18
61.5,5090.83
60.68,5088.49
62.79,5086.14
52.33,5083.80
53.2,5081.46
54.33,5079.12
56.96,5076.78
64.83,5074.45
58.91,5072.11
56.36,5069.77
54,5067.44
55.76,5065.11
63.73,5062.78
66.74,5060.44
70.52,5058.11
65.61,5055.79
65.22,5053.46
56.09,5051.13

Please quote 22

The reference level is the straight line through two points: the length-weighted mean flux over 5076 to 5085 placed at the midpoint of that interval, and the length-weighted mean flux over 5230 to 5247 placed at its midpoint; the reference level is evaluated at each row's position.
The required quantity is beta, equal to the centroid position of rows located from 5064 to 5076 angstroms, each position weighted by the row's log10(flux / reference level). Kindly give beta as 5071.4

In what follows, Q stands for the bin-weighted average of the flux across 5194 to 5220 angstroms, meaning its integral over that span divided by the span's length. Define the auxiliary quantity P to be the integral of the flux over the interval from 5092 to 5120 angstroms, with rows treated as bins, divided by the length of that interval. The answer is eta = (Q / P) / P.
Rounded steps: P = 58.5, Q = 59.5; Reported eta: 0.0174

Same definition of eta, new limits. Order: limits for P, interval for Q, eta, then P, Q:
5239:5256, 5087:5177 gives 0.0091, 76.9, 53.9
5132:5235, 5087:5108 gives 0.0199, 54.5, 58.9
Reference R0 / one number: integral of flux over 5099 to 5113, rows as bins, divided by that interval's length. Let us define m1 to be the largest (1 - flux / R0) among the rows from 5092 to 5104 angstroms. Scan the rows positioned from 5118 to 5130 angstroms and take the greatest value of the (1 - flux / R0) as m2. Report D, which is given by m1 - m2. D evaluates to -0.09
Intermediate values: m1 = 0.03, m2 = 0.12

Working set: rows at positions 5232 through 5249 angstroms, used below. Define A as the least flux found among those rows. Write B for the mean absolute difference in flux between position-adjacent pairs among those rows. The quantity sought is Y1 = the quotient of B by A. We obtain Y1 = 0.115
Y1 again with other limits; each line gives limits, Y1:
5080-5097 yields 0.117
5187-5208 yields 0.269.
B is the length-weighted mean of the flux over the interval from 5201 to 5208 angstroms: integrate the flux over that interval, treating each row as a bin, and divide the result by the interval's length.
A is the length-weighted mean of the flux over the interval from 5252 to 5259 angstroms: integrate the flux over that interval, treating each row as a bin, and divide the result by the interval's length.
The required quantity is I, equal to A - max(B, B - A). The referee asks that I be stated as 30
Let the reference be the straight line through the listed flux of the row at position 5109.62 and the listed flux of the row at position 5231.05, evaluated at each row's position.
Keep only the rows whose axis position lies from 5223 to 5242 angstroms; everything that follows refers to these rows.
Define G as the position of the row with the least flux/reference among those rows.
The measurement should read 5226.23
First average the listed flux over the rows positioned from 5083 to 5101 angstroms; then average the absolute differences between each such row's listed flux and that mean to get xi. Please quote 4.1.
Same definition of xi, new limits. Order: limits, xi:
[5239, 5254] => 3.8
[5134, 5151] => 2.2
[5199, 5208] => 14.7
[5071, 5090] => 3.8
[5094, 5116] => 2.6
